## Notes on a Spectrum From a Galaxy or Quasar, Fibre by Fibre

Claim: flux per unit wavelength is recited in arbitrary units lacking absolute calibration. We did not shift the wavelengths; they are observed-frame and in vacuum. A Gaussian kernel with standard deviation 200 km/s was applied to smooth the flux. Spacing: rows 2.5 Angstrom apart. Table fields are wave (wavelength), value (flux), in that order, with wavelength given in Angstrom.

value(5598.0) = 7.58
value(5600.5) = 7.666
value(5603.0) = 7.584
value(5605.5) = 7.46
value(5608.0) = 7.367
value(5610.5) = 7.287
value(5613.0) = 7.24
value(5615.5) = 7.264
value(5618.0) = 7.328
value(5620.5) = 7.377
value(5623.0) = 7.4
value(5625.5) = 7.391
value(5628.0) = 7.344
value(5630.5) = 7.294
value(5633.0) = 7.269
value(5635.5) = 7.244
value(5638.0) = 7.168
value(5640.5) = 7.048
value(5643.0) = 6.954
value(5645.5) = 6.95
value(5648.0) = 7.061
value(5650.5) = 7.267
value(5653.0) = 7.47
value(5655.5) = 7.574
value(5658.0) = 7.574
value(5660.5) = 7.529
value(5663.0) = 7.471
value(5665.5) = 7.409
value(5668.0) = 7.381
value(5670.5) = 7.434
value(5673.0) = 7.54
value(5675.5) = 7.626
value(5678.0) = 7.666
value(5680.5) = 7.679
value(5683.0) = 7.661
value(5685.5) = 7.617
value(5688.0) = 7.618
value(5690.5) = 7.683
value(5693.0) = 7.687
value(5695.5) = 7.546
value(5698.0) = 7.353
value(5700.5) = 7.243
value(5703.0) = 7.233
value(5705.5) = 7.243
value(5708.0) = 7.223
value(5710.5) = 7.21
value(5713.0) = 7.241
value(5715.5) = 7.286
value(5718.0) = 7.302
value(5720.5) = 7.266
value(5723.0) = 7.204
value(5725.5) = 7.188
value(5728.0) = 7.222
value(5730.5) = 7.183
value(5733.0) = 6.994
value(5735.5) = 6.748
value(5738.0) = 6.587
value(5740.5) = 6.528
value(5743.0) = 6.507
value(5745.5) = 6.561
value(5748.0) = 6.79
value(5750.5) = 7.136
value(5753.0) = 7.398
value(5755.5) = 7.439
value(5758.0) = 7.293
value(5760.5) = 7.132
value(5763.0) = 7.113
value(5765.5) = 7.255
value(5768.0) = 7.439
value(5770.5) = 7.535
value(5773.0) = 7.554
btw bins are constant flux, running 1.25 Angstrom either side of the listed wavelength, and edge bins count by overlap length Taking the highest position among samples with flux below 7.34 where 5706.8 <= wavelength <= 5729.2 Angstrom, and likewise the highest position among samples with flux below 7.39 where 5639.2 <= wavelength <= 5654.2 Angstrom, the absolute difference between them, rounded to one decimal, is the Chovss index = 77.5 Angstrom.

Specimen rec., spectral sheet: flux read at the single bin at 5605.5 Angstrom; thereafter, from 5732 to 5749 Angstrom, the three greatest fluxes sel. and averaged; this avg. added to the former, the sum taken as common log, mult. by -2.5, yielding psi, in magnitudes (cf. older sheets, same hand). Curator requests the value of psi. -2.89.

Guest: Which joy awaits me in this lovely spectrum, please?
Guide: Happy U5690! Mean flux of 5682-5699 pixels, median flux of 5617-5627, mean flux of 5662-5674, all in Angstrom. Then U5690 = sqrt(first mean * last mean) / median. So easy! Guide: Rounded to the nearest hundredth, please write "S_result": 1.02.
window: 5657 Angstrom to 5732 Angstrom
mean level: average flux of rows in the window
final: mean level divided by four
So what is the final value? 1.854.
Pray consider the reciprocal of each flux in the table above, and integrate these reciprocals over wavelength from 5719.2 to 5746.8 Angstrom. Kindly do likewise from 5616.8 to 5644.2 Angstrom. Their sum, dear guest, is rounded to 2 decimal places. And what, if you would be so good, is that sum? 7.78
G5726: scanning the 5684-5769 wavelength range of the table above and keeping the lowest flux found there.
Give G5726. 6.507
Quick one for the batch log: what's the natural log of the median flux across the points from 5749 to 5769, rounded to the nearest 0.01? 1.98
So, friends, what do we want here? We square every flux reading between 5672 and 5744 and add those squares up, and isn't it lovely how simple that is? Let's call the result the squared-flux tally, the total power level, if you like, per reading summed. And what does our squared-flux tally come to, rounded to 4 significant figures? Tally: 1540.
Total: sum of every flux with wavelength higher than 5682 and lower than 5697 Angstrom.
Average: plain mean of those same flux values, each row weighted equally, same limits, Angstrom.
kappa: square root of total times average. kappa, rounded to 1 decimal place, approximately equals 18.7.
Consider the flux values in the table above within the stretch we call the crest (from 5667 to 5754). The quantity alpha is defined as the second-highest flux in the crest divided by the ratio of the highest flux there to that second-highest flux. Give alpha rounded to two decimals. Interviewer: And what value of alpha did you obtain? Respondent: 7.68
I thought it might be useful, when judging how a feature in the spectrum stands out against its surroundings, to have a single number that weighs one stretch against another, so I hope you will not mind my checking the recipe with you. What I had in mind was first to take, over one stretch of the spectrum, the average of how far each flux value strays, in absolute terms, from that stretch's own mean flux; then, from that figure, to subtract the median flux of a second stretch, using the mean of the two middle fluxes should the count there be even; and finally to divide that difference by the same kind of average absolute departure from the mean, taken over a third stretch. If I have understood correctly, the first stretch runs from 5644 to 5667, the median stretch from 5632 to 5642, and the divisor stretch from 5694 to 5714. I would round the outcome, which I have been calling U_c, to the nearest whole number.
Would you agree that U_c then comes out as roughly -86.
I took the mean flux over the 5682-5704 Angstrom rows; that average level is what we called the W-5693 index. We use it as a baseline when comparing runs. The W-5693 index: 7.5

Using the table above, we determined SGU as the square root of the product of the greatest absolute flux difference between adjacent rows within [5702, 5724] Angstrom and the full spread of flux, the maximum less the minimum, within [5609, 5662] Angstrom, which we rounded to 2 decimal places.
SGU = 0.20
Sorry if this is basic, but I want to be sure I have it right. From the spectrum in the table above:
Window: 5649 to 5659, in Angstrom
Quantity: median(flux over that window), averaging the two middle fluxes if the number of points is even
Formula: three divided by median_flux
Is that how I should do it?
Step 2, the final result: 0.399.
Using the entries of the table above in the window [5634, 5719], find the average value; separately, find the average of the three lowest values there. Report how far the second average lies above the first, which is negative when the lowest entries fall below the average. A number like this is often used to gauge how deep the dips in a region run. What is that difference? -0.40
